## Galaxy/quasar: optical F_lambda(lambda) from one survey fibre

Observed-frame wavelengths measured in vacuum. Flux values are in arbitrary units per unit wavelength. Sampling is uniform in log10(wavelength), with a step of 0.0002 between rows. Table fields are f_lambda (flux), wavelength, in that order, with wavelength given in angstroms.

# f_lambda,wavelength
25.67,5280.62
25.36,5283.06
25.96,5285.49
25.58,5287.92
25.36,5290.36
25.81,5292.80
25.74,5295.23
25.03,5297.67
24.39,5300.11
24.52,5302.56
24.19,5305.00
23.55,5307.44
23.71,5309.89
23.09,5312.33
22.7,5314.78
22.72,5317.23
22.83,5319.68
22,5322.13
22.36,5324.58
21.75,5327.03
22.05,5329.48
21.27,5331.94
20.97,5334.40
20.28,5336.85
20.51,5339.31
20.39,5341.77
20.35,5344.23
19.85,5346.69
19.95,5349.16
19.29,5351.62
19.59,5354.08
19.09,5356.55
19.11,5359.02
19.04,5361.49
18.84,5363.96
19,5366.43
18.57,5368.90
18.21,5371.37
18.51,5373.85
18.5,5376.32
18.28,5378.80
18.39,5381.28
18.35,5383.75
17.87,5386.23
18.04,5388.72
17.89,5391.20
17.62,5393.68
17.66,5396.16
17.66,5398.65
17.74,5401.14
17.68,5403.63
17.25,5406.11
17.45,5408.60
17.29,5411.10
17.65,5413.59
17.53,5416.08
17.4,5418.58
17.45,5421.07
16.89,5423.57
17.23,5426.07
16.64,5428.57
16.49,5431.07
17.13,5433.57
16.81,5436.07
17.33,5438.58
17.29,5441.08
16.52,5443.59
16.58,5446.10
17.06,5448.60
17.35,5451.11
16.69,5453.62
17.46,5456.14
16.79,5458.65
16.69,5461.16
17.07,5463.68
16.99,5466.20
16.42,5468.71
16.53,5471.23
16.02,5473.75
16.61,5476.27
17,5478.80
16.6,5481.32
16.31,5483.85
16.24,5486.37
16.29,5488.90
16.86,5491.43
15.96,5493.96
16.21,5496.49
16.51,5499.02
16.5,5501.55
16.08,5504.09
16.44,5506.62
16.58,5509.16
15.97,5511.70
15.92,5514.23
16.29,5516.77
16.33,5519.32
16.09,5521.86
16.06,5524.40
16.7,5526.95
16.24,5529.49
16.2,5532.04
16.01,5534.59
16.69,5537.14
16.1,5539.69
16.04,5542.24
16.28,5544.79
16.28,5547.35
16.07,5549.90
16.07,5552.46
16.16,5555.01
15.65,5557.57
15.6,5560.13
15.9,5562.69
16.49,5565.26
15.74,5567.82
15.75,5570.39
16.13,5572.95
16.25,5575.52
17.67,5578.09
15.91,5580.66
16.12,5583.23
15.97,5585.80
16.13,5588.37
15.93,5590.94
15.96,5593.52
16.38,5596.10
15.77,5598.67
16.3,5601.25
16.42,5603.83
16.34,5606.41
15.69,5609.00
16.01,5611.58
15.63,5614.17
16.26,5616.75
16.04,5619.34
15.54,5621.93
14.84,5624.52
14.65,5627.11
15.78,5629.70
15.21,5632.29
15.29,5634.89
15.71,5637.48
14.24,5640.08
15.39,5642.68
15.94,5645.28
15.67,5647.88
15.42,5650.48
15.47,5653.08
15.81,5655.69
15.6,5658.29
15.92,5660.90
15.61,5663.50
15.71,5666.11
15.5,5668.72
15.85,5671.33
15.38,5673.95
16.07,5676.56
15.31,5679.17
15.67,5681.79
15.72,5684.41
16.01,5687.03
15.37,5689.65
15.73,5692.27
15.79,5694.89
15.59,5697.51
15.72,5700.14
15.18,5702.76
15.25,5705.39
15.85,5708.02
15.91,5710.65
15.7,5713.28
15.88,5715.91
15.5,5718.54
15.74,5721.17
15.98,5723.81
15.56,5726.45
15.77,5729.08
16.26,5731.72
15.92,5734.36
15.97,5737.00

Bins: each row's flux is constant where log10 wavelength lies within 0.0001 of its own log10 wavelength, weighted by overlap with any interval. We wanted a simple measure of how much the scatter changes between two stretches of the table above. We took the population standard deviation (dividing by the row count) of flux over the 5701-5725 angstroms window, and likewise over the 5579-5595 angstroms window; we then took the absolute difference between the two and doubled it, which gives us 0.4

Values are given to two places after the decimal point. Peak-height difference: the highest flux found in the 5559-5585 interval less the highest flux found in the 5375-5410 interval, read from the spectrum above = -0.83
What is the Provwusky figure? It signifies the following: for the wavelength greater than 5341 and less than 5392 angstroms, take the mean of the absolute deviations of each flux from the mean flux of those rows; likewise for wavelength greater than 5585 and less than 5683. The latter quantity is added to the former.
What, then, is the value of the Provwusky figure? 0.96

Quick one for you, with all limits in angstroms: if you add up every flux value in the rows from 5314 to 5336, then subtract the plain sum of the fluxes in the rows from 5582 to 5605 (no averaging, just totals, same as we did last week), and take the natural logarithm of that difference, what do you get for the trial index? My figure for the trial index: 4.0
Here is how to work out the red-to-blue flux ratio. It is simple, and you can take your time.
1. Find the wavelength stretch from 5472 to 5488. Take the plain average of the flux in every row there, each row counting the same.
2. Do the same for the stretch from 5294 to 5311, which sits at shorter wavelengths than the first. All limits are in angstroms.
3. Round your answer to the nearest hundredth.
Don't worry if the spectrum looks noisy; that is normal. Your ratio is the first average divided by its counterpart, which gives 0.67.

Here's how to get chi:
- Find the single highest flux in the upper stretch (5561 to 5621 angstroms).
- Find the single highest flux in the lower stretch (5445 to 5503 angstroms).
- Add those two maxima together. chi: 35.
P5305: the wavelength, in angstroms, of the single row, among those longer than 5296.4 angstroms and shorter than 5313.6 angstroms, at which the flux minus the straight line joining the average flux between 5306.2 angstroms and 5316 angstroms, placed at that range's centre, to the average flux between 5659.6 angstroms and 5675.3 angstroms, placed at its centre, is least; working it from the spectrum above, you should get 5312.33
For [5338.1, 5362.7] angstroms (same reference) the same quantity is 5356.55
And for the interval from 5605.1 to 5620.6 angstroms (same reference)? 5609.00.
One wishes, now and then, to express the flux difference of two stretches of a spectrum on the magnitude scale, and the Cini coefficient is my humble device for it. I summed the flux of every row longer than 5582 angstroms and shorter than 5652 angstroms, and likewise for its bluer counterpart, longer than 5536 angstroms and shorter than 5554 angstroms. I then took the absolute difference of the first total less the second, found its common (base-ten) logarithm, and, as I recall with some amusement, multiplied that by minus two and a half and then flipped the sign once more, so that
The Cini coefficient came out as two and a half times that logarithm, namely 6.2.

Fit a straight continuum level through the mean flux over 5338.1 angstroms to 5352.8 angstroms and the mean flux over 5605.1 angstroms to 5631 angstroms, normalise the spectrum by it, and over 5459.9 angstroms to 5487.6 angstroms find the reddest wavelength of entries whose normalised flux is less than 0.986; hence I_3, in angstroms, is 5486.37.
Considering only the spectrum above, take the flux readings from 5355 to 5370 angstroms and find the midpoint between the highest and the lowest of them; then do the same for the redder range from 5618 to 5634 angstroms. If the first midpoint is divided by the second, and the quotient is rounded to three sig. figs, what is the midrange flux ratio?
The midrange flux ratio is 1.23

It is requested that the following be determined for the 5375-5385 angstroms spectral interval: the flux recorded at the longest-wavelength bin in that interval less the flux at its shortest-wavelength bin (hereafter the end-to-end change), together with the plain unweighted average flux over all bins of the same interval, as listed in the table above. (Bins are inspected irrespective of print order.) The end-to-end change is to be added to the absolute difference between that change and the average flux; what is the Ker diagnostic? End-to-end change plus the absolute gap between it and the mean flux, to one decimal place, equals 18.4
